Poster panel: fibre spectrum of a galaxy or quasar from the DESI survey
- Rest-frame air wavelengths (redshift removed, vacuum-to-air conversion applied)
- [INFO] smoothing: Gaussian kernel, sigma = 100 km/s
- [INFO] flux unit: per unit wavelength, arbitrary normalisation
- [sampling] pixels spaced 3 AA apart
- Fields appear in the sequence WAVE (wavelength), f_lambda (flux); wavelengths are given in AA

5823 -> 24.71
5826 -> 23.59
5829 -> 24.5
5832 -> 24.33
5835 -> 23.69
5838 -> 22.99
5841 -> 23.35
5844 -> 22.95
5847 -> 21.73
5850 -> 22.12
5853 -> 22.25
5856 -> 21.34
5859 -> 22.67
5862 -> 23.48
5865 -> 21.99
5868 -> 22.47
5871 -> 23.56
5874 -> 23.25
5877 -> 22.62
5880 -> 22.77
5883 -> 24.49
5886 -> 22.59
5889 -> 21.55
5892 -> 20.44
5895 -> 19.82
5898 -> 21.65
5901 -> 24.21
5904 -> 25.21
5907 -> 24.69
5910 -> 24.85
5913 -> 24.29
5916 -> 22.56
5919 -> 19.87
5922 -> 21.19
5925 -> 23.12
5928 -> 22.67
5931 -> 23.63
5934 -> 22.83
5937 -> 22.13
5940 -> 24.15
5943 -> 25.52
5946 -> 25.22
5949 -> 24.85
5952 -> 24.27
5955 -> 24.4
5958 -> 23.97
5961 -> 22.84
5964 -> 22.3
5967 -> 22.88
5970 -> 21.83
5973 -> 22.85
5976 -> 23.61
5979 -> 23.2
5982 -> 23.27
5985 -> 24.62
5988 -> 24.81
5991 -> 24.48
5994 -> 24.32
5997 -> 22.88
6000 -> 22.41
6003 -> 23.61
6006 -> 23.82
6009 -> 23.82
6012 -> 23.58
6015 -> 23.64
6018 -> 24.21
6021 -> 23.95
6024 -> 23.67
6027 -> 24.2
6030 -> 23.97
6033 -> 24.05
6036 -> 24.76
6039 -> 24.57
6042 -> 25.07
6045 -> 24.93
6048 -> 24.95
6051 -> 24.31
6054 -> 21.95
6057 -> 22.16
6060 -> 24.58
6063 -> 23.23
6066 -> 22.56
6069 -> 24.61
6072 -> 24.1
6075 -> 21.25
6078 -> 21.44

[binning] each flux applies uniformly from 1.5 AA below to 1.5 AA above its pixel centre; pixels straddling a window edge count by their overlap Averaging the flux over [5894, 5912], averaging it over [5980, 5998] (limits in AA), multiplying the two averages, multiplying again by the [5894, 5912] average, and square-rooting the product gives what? 115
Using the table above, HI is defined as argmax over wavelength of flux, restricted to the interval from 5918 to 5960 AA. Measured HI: 5943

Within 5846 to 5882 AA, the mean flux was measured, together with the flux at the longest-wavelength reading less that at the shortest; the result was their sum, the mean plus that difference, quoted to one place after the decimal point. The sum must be 23.6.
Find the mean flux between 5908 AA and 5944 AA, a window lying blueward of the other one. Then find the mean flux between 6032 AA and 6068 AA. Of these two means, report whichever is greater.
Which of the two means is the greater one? 23.9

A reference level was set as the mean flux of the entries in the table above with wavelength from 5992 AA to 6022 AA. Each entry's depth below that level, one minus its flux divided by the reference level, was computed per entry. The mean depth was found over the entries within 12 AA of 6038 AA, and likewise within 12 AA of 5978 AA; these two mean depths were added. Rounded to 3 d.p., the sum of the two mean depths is -0.030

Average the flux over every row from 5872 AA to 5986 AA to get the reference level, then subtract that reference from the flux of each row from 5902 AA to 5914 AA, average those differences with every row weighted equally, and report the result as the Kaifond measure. 1.6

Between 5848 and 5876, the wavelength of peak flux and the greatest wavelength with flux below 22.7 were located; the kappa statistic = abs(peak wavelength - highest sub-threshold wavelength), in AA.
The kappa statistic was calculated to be 3 AA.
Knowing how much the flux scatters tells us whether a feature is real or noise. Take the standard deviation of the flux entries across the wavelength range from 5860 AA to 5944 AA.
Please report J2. 1.5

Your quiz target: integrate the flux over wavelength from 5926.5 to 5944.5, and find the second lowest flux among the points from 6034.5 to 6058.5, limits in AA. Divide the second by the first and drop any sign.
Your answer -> 0.05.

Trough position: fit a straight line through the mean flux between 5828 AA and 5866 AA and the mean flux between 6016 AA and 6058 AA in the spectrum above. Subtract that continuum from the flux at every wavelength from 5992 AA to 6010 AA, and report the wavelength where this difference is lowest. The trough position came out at 6000 AA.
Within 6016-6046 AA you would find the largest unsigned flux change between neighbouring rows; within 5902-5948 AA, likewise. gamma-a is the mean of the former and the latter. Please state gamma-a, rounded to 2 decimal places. 1.70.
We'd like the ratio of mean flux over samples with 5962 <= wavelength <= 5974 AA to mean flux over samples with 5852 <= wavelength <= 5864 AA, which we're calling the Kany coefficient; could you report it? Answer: 1.00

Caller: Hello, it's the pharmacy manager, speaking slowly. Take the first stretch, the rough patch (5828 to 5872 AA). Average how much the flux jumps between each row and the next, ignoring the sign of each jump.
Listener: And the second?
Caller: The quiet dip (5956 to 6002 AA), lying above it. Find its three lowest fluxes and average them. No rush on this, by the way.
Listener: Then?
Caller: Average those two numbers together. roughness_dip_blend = 11.5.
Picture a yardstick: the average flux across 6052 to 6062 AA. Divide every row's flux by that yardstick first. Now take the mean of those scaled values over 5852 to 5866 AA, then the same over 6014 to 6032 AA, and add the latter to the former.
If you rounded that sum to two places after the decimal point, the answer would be 2.02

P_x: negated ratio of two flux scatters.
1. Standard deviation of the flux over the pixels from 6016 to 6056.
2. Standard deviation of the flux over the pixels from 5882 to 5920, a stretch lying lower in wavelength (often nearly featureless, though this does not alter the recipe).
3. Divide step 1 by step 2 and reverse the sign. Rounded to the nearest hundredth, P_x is -0.41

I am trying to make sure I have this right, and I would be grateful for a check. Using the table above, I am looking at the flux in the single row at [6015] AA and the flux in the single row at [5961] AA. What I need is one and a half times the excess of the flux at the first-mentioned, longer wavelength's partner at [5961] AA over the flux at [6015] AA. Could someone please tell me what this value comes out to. -1.2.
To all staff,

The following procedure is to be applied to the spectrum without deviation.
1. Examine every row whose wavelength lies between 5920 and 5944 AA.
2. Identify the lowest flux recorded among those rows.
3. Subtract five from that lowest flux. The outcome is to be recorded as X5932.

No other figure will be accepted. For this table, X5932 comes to 16.2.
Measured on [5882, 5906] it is 14.8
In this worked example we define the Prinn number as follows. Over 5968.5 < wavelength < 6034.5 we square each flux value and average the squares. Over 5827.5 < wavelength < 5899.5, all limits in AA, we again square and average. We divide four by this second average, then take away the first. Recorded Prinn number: -561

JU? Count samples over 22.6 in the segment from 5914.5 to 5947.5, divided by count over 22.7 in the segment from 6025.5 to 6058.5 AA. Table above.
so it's 0.78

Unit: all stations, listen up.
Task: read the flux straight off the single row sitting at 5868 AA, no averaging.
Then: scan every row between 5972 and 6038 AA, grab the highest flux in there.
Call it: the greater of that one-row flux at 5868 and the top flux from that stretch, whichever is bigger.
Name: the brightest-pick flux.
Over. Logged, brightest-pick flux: 24.8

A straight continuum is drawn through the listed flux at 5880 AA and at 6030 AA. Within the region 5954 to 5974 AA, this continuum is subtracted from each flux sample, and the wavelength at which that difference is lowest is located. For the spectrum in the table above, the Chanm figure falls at 5970 AA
